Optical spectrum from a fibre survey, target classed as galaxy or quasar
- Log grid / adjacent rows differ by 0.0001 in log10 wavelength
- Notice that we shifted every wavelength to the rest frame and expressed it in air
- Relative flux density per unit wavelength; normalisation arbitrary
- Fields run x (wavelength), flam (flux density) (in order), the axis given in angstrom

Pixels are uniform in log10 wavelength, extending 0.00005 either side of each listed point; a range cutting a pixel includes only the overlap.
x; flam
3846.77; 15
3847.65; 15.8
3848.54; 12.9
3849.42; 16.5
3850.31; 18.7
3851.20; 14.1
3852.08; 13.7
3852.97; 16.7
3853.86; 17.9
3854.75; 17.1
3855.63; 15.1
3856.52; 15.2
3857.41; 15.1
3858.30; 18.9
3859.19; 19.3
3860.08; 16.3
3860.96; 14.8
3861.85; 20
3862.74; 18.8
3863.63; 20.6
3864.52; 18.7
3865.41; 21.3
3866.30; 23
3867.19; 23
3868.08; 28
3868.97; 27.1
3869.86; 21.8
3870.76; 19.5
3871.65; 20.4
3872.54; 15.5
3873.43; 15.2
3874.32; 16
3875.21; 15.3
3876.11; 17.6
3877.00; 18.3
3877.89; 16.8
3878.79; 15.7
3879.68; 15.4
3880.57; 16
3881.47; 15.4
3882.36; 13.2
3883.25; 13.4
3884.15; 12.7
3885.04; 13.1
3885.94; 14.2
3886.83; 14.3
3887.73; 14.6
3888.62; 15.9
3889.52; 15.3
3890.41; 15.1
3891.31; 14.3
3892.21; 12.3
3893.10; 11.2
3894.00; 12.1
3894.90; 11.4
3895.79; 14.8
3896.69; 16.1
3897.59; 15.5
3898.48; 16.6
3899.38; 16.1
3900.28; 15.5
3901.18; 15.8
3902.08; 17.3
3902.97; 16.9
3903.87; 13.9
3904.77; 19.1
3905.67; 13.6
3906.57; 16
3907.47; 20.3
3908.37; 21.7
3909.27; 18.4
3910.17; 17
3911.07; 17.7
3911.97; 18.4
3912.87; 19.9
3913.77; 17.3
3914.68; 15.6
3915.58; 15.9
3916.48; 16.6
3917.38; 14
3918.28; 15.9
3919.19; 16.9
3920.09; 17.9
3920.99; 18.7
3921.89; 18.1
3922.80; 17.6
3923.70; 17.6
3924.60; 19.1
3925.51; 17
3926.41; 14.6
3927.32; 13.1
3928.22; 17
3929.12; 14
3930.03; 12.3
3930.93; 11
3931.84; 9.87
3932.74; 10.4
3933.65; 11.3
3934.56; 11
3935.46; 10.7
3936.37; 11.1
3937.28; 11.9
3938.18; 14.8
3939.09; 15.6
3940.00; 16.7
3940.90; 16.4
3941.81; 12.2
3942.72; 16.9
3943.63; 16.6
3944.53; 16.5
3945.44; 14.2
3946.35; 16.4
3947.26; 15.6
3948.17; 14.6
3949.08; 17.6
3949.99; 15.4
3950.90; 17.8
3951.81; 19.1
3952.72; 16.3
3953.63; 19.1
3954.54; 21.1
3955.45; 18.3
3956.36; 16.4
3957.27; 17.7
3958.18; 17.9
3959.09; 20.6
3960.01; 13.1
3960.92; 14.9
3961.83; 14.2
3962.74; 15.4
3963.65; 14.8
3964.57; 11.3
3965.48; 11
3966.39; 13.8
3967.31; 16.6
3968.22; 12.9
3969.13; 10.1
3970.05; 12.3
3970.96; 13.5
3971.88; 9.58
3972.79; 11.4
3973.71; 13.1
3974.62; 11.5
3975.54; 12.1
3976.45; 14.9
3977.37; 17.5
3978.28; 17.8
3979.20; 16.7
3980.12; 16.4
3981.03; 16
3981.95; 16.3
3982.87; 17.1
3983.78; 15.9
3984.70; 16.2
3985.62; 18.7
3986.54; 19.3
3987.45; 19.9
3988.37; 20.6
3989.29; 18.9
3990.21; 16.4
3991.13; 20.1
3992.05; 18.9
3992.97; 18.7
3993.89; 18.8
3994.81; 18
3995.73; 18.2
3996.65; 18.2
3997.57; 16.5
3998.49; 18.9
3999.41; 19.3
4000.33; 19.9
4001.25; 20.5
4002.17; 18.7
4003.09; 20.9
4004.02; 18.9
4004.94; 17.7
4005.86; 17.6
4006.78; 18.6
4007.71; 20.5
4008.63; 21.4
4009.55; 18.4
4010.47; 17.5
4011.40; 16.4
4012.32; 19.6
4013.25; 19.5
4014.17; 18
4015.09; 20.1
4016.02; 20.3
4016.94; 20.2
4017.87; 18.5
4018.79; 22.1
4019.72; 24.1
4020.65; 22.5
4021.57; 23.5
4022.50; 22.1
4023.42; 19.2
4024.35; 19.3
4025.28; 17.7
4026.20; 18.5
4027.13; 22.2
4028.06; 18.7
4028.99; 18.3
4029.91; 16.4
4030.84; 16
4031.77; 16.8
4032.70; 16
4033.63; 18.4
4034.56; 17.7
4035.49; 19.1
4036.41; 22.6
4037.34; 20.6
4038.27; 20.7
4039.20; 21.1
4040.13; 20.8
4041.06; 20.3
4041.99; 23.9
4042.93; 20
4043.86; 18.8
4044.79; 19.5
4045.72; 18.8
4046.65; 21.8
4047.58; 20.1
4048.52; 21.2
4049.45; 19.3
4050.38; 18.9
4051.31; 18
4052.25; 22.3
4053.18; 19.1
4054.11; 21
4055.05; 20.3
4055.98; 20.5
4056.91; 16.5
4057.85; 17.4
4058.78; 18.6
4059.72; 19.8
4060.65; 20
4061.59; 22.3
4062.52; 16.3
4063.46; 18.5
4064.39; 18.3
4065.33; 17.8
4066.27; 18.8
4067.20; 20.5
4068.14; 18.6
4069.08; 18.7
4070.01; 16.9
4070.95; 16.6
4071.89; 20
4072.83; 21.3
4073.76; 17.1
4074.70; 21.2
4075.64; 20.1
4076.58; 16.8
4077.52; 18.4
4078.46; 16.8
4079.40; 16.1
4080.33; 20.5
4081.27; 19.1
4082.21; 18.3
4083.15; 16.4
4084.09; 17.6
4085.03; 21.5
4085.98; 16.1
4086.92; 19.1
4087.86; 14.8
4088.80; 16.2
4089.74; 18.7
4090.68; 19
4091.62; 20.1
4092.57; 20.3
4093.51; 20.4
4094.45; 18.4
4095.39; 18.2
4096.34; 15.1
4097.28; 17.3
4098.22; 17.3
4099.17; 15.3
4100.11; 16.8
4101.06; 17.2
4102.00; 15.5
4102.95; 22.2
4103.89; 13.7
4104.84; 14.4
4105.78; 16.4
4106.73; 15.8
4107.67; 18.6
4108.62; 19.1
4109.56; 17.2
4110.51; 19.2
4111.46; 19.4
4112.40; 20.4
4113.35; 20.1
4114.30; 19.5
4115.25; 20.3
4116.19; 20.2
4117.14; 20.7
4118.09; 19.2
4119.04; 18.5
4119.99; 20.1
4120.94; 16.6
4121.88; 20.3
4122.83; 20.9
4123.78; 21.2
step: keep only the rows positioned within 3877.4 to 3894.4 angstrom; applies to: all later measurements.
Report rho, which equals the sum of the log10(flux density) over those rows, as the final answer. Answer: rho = 21.9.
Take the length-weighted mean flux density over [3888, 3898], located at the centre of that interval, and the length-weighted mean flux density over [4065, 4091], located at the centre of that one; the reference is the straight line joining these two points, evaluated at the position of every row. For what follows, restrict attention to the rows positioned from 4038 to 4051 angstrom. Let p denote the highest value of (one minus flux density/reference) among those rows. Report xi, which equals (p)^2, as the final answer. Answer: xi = 0.005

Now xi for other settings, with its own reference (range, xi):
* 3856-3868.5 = 0.014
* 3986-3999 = 0.000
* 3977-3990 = 0.000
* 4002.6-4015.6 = 0.000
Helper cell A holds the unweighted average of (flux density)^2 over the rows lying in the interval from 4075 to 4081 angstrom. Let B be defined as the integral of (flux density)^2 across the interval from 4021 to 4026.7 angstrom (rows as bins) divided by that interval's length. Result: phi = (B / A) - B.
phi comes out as -408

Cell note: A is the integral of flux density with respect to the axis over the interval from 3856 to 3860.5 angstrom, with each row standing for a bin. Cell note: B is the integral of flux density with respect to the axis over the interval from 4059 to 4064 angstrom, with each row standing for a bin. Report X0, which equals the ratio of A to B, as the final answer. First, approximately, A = 76.1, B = 97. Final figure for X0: 0.79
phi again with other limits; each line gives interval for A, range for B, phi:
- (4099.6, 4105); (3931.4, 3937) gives -116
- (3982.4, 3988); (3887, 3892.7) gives -212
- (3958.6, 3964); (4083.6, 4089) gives -314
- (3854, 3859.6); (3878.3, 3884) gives -218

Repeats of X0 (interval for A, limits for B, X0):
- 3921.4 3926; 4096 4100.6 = 1.09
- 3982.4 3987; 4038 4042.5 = 0.84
